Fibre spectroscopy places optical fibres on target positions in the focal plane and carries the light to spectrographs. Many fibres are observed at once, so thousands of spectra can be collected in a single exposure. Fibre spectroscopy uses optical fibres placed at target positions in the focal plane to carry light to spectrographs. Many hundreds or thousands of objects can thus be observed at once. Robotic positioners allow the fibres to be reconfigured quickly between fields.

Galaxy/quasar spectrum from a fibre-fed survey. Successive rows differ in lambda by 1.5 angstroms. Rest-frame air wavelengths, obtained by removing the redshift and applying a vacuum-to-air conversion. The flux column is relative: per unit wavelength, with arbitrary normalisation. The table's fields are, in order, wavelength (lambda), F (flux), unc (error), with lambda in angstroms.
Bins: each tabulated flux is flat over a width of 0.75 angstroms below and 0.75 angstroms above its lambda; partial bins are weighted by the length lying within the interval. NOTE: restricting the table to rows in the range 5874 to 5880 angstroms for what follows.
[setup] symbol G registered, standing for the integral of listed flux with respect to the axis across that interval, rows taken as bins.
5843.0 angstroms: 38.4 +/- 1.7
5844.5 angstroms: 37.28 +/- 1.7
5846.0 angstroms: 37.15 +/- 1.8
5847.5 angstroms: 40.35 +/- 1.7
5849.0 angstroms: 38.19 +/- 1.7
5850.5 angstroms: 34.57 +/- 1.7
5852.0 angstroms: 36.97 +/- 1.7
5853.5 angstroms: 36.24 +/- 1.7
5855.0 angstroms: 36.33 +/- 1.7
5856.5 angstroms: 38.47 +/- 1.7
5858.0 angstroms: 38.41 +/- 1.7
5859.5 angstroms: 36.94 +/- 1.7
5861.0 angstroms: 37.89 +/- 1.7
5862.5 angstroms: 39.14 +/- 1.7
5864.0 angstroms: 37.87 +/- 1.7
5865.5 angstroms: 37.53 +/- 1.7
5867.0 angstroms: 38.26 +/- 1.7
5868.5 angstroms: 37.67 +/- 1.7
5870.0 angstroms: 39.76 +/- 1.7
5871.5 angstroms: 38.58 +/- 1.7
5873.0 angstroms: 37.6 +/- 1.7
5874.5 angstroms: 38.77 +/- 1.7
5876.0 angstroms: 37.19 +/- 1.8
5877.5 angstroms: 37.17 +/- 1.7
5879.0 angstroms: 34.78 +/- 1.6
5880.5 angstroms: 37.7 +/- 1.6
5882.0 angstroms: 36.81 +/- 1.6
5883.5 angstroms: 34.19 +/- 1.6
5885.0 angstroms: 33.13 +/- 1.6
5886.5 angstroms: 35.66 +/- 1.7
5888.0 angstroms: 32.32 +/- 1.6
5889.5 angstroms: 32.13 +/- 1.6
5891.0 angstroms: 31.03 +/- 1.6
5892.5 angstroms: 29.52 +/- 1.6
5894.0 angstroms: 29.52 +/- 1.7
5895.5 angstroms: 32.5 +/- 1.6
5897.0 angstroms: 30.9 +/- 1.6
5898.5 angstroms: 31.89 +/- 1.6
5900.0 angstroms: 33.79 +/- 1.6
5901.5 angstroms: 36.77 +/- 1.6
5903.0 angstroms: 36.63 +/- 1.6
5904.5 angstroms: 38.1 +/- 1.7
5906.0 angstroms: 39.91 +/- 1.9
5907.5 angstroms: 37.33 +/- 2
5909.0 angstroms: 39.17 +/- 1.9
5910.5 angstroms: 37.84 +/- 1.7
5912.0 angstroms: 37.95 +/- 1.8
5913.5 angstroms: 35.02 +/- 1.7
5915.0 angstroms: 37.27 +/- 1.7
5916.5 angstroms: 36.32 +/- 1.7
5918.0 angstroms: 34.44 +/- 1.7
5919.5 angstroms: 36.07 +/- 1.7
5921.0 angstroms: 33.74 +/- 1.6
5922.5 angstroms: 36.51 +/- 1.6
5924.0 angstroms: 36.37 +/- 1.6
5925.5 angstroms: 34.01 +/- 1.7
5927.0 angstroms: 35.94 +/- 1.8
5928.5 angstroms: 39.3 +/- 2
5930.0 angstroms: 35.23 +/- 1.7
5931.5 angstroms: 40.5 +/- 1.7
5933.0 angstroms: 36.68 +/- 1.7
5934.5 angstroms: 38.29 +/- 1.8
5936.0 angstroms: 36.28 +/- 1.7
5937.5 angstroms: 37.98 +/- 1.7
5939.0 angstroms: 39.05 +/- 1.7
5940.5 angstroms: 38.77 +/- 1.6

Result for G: 222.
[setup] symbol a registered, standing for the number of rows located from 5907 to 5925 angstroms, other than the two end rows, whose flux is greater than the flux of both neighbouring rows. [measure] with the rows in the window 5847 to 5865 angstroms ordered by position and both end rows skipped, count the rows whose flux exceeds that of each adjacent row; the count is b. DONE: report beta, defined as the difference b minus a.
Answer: -2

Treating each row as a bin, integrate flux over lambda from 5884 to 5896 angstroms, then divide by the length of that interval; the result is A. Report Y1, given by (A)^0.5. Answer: 5.66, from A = 32.0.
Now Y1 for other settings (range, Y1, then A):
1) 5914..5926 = 5.97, 35.6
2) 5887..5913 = 5.88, 34.6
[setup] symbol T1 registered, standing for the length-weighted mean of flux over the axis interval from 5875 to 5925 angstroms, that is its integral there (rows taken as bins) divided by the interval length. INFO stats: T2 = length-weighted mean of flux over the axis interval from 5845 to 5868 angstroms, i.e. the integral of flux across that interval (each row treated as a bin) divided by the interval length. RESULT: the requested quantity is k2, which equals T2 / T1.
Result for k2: 1.07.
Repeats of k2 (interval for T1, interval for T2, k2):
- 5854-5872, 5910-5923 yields 0.95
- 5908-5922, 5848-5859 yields 1.02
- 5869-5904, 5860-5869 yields 1.09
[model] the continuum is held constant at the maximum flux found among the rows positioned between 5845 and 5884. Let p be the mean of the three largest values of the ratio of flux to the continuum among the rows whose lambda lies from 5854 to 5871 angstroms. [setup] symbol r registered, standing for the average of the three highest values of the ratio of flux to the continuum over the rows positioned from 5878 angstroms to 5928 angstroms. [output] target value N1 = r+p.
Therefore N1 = 1.94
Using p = 0.970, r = 0.97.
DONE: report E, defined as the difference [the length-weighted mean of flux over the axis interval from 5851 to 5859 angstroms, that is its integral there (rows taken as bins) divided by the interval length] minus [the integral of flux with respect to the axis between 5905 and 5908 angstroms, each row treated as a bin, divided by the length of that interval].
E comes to -1.5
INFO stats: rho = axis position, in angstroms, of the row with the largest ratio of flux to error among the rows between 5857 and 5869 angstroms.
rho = 5862.5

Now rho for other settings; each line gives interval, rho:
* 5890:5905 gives 5901.5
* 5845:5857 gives 5847.5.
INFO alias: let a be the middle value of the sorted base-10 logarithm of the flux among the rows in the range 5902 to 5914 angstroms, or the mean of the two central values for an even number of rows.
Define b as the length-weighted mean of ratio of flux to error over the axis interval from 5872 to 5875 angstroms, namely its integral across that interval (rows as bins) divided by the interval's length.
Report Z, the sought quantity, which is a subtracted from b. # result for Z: 20.9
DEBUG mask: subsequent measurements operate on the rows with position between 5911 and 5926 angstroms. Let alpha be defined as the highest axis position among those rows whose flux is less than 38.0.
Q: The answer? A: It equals 5925.5 angstroms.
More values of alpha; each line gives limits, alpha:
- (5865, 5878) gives 5877.5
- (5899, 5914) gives 5913.5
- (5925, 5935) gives 5933.0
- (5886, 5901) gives 5900.0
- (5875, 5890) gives 5889.5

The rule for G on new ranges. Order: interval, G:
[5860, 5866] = 228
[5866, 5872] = 231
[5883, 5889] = 202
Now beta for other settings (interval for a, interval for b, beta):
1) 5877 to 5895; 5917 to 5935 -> 2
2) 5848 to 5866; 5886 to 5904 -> -1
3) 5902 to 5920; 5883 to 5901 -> -2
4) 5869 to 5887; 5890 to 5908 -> 1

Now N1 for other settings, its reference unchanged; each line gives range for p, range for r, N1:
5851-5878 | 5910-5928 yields 1.91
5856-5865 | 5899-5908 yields 1.91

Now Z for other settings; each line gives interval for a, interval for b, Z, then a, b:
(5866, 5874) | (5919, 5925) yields 20.3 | 1.58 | 21.9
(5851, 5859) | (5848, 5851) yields 20.1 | 1.57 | 21.7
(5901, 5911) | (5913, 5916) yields 19.7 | 1.58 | 21.3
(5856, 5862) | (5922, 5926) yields 20.3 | 1.58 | 21.9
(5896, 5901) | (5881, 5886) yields 20.2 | 1.50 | 21.8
